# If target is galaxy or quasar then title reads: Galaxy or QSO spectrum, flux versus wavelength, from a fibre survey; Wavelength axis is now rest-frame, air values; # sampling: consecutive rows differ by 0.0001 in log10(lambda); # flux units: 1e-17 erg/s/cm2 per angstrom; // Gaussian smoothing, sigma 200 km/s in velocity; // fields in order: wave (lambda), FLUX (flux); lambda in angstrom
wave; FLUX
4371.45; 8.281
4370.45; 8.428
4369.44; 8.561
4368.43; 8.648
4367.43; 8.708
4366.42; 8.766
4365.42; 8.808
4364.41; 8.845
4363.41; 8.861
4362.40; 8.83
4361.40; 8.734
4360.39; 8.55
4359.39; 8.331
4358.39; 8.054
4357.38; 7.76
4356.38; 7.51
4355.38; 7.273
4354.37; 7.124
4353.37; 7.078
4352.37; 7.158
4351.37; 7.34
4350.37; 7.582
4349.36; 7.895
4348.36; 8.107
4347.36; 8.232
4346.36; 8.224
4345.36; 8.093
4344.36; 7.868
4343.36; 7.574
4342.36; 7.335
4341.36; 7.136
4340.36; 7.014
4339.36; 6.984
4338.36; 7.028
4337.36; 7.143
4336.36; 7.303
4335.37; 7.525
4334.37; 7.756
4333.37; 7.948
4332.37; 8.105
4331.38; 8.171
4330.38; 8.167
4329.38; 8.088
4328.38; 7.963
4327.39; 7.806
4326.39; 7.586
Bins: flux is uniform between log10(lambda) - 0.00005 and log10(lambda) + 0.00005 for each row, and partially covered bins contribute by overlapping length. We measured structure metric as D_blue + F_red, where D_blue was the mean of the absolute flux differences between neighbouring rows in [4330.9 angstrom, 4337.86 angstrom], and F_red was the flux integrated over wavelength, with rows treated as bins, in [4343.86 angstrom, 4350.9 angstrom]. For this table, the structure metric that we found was 56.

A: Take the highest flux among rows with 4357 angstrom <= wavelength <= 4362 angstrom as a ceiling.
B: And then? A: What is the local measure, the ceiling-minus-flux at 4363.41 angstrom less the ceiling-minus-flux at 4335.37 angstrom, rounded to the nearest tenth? -1.3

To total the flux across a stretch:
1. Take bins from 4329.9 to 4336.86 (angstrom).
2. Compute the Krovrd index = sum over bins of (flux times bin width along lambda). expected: 55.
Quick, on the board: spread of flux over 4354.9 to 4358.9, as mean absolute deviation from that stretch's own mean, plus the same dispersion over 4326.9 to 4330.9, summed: 0.38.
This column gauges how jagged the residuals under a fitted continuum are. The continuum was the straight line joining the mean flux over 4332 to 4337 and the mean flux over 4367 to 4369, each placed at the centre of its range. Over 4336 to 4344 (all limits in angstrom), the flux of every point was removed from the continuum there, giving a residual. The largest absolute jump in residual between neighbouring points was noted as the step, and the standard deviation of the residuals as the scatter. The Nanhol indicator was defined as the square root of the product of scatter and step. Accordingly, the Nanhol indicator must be 0.19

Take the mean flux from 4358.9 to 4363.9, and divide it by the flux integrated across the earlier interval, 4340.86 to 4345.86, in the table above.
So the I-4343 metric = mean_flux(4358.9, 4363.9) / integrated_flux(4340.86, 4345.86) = 0.228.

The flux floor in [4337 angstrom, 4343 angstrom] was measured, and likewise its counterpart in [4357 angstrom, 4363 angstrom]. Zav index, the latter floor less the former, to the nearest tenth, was 0.8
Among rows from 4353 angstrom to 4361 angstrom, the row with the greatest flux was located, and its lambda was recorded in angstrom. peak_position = 4360.39 angstrom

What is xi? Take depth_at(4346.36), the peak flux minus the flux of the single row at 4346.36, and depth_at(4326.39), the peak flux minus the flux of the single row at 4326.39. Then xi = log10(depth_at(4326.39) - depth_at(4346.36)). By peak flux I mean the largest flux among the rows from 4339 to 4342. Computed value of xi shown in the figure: -0.20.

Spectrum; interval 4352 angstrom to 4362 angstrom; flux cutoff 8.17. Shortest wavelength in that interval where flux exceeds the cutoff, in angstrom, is 4359.39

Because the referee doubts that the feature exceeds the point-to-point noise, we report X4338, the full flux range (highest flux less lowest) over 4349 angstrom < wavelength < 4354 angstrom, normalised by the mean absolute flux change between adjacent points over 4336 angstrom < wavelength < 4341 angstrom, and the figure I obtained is 9.4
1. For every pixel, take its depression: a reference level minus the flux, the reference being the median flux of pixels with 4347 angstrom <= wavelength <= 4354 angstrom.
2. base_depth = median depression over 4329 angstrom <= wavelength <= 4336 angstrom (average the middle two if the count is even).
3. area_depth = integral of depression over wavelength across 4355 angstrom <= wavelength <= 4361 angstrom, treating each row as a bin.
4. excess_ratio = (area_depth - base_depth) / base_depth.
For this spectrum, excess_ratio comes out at 3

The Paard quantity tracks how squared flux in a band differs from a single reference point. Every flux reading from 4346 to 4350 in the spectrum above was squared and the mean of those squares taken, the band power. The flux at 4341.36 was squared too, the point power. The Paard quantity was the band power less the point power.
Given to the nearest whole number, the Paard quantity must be 15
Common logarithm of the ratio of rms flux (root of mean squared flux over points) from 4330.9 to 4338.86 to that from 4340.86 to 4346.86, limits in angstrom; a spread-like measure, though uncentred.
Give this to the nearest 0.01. 0.00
